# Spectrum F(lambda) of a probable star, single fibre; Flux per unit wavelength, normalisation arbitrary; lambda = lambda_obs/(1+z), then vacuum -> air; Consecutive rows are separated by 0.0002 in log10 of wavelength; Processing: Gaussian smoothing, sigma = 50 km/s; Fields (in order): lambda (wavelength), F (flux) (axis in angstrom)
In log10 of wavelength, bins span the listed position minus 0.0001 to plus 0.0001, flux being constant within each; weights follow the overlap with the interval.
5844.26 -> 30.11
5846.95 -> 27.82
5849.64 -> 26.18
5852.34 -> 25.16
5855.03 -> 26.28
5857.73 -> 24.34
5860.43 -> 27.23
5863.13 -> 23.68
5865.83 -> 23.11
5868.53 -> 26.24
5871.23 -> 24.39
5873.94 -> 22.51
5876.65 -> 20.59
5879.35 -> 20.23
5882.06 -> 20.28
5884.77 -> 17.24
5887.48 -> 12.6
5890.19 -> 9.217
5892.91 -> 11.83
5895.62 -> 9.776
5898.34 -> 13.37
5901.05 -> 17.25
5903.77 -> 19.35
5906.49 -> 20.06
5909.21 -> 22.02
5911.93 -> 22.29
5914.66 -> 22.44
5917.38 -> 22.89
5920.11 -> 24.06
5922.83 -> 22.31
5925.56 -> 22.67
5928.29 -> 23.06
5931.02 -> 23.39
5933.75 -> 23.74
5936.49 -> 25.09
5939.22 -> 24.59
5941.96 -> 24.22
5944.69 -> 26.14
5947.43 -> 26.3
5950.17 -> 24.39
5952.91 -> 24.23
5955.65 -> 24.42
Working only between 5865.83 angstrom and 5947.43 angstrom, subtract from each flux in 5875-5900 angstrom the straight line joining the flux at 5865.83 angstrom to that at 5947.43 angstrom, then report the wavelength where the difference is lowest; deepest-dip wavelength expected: 5890.19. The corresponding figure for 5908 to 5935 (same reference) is 5922.83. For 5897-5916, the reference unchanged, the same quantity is 5898.34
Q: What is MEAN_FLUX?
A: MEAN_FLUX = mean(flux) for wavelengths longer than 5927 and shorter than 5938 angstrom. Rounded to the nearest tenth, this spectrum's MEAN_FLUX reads 23.8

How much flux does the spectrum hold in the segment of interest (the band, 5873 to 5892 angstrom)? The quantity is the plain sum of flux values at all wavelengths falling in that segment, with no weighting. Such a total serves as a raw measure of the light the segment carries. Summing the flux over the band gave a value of 123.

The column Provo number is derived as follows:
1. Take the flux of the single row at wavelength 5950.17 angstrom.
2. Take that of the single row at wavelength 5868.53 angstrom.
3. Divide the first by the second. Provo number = 0.9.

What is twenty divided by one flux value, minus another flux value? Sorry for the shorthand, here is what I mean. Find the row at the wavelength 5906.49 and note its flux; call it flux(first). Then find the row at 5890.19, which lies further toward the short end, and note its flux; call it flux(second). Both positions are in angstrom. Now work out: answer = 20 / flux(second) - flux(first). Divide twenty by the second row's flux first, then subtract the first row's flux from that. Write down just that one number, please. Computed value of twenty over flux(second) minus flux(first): -18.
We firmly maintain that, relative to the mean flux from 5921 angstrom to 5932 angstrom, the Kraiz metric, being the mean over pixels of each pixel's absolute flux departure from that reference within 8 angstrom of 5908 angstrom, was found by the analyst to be 2.3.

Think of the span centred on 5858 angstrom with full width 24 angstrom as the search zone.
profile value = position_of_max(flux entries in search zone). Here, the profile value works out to 5846.95 angstrom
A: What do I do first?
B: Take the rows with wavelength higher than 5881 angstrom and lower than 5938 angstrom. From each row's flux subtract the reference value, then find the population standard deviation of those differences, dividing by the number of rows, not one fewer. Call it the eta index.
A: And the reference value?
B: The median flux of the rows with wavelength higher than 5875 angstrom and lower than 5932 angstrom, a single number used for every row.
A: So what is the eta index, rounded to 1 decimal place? 4.9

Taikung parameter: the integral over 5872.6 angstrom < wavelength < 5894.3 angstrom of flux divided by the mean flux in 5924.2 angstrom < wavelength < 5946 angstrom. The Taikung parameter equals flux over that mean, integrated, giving 15 angstrom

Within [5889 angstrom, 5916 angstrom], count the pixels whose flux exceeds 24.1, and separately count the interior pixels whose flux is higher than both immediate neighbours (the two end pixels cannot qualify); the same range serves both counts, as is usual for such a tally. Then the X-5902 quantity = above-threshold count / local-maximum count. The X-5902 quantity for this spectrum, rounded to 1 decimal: 0.0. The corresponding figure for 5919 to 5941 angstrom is 2.0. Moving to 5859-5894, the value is 1.5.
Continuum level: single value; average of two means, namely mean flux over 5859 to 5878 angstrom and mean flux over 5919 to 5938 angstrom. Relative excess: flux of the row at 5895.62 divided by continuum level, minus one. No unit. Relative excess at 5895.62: -0.59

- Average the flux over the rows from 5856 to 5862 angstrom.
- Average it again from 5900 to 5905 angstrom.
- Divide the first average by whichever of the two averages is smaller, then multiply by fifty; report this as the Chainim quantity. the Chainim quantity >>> 70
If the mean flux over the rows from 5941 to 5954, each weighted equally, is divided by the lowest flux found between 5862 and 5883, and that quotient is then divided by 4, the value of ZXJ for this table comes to 0.310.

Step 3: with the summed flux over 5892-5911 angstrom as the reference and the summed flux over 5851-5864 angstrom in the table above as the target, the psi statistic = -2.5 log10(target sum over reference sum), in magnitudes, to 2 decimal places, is -0.12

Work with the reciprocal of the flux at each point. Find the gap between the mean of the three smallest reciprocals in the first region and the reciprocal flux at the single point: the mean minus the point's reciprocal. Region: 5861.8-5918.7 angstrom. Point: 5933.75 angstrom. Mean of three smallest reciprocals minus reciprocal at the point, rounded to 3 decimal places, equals -0.002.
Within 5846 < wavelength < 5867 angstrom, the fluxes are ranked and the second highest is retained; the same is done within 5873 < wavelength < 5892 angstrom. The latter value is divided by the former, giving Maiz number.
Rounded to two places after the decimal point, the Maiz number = 0.76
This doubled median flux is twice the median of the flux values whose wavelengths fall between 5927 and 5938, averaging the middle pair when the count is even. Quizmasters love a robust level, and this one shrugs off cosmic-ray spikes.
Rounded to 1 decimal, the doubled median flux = 47.1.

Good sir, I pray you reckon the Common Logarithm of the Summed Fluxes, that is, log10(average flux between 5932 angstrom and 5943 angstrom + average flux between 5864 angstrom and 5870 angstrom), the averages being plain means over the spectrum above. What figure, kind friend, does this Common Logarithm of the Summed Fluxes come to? 1.69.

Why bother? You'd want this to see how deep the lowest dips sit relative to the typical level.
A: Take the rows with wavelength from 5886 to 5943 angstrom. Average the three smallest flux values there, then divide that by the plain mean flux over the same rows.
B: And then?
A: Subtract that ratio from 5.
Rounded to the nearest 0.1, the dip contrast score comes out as 4.5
